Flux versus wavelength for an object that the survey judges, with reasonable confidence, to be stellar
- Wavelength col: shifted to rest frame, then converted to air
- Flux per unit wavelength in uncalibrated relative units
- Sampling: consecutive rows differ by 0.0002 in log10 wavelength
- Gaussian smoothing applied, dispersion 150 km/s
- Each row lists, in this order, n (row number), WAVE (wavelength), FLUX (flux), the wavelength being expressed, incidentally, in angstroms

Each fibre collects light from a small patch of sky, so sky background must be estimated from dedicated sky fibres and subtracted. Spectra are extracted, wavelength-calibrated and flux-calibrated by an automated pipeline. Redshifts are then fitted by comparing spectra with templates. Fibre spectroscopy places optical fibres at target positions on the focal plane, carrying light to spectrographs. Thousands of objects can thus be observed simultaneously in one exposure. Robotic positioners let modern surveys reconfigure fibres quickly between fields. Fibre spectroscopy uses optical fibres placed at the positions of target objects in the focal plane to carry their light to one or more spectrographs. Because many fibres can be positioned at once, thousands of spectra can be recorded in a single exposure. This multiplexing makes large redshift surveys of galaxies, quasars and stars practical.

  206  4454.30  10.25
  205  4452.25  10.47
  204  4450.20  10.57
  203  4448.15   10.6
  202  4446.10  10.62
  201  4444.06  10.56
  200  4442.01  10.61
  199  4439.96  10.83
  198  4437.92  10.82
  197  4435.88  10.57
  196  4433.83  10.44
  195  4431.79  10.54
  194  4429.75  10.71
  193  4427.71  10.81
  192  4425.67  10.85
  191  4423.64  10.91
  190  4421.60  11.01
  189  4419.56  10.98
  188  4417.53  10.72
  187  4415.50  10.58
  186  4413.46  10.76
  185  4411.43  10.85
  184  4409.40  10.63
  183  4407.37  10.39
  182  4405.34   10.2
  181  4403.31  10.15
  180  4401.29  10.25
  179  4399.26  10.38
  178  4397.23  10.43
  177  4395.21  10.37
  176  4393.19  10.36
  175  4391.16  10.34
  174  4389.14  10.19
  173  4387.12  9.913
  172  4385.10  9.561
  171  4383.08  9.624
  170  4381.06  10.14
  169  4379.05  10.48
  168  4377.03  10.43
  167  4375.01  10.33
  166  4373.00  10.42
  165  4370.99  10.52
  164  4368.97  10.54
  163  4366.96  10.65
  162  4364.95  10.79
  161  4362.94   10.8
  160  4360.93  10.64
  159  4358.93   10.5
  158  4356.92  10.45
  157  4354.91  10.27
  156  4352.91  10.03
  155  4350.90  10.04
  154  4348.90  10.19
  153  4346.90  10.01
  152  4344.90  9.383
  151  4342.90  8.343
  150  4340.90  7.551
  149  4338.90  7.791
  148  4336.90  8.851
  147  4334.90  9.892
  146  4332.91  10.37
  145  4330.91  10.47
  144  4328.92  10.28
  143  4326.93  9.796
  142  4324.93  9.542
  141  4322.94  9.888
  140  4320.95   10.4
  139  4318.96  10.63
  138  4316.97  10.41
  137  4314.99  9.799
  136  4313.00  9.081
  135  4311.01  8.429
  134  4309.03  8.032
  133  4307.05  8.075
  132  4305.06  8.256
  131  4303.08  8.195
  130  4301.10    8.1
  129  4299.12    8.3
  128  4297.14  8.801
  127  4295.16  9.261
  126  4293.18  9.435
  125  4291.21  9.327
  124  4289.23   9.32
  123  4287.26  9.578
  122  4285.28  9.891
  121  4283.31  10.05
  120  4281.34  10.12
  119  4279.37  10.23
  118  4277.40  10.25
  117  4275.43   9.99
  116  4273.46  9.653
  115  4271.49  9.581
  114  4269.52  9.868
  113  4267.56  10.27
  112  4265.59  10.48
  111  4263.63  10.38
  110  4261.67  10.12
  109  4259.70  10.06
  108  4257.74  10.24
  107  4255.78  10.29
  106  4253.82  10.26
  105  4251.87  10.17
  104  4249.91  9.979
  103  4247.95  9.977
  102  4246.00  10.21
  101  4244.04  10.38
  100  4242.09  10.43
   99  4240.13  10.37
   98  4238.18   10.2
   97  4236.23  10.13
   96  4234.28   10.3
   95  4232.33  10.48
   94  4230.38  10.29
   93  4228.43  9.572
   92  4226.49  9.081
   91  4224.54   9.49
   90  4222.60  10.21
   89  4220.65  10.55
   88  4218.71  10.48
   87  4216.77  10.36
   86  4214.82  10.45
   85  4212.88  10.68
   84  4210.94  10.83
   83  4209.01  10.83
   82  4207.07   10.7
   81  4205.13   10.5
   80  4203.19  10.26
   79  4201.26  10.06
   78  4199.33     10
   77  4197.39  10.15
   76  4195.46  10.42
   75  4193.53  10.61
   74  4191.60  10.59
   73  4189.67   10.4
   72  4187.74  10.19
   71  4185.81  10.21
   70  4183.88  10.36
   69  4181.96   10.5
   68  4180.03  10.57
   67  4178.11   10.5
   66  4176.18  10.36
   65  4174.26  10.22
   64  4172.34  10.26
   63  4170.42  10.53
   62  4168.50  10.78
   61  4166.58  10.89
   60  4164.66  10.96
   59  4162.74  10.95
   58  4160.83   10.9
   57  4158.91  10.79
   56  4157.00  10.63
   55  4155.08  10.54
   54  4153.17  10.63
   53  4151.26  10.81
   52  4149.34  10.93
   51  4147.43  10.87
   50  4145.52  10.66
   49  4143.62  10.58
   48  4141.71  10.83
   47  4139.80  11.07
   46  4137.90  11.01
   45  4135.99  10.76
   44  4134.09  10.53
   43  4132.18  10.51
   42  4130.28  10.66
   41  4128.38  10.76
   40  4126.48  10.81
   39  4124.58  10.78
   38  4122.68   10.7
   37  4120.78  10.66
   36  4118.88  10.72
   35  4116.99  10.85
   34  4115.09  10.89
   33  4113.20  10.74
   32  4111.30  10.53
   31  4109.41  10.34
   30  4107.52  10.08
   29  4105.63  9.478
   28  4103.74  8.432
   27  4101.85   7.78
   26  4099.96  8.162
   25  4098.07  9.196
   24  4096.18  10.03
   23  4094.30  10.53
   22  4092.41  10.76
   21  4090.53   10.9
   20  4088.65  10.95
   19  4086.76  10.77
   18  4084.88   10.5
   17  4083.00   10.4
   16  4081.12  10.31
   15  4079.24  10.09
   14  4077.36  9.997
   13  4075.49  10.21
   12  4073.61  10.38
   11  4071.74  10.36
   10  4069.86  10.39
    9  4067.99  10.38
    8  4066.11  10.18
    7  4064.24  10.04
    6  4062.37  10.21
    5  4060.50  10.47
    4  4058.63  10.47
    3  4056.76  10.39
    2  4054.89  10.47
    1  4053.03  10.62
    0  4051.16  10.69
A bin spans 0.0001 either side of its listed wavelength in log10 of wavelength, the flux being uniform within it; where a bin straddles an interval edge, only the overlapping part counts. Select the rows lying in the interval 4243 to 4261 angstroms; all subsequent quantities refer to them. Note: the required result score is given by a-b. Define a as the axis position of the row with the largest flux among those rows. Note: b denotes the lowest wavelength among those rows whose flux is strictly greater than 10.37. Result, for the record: 0.0 angstroms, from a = 4244.04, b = 4244.04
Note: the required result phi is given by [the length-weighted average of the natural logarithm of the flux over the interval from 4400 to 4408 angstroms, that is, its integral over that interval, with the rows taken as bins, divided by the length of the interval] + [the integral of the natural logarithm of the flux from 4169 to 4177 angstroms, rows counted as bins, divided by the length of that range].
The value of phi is 4.67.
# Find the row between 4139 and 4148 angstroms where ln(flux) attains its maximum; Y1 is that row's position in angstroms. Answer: 4139.80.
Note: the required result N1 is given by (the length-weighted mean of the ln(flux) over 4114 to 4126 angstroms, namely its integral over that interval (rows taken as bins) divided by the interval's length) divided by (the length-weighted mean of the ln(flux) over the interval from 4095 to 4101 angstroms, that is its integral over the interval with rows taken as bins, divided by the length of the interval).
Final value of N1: 1.07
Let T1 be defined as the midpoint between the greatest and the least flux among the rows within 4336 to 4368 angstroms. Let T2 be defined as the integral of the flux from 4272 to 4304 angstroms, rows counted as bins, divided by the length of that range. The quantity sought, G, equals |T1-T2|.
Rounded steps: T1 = 9.2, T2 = 9.4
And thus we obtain 0.23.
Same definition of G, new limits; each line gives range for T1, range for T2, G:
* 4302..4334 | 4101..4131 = 0.94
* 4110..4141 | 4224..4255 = 0.70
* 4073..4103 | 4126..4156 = 1.38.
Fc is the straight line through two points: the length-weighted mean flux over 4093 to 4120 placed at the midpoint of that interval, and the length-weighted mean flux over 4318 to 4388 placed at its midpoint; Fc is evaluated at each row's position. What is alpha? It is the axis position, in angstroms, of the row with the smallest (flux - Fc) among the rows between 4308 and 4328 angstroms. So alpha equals 4309.03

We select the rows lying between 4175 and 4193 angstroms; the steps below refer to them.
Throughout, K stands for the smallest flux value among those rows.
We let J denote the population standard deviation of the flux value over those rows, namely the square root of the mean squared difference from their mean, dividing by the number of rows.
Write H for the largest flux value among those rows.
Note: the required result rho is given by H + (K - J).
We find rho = 20.6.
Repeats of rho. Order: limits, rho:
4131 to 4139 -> 21.3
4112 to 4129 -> 21.5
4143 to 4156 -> 21.3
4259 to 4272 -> 19.8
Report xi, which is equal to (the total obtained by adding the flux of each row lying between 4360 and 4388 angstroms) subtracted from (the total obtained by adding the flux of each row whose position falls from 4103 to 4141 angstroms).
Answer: 65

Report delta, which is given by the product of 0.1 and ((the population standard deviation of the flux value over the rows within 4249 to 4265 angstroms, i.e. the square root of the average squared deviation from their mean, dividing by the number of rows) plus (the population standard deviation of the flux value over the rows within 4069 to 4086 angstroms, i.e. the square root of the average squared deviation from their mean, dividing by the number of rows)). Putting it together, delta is 0.028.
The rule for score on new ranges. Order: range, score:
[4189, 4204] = 3.9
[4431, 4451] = 8.2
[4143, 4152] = 5.7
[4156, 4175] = 7.7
